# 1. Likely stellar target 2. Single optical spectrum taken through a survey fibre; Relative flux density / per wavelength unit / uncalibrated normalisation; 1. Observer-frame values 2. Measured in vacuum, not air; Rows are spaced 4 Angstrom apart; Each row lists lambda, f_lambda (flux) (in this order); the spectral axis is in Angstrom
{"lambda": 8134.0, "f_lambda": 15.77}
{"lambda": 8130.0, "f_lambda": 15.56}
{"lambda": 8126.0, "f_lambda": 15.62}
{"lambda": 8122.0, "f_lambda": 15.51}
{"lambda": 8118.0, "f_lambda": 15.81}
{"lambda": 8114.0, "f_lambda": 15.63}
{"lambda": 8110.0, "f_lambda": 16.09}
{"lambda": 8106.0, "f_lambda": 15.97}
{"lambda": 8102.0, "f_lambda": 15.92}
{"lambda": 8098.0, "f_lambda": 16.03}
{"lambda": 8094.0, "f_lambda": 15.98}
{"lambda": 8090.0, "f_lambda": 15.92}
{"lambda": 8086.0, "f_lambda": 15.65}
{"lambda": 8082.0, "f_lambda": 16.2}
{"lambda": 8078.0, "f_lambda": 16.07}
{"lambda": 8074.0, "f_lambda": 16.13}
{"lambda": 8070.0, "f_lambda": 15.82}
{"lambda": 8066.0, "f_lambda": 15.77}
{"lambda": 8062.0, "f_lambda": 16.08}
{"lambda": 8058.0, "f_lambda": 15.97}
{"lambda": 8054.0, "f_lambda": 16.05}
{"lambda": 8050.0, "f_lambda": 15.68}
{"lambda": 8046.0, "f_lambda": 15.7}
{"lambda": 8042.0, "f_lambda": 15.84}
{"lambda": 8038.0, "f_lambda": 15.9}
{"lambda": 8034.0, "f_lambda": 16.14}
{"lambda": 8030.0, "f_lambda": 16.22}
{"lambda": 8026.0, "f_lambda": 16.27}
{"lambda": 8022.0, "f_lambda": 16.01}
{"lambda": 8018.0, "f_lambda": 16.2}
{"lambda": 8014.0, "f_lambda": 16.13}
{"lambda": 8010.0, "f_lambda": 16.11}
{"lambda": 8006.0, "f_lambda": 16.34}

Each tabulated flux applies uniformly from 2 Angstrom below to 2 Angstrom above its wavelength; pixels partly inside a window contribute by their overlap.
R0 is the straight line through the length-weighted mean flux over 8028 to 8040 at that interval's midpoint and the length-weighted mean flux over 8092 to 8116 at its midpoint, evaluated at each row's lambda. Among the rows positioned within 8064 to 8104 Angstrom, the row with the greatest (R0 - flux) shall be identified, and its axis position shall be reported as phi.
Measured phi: 8086.0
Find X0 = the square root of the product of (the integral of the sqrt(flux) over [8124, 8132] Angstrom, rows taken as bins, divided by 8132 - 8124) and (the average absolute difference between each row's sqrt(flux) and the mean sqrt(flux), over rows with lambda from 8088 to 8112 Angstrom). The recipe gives 0.157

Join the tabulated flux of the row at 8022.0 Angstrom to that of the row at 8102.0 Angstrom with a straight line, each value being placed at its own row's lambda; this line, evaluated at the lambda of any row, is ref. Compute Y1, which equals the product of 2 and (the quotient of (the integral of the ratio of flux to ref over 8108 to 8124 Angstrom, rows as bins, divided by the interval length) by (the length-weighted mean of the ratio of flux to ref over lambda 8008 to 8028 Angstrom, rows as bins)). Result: 1.966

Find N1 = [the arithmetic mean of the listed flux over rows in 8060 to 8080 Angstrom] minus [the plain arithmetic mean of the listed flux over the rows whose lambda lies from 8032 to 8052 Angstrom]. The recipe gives 0.122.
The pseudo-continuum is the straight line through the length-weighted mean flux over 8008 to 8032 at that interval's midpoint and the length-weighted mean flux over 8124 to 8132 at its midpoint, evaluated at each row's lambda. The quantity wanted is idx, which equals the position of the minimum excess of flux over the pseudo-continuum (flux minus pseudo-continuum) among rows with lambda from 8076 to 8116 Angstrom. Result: 8086.0 Angstrom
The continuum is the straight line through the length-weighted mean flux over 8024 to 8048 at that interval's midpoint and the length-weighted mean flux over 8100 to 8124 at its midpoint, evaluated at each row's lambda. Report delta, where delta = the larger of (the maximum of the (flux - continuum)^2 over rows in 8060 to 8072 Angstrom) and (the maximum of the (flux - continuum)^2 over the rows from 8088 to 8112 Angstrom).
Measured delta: 0.069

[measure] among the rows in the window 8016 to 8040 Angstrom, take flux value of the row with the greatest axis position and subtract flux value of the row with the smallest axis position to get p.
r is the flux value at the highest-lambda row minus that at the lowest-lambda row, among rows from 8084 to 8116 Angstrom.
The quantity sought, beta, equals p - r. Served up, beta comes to -0.28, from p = -0.30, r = 0.0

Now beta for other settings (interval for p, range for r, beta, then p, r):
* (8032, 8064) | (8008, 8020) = -0.15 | -0.06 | 0.1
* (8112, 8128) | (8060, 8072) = 0.25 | -0.01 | -0.3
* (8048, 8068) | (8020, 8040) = 0.20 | 0.09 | -0.1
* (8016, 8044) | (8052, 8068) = -0.08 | -0.36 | -0.3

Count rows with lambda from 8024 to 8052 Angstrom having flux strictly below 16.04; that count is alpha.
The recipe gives 4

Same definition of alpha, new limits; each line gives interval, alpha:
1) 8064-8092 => 4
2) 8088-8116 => 6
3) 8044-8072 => 5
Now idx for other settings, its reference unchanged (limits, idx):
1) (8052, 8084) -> 8066.0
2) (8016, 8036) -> 8022.0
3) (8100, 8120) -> 8114.0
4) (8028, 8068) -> 8046.0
